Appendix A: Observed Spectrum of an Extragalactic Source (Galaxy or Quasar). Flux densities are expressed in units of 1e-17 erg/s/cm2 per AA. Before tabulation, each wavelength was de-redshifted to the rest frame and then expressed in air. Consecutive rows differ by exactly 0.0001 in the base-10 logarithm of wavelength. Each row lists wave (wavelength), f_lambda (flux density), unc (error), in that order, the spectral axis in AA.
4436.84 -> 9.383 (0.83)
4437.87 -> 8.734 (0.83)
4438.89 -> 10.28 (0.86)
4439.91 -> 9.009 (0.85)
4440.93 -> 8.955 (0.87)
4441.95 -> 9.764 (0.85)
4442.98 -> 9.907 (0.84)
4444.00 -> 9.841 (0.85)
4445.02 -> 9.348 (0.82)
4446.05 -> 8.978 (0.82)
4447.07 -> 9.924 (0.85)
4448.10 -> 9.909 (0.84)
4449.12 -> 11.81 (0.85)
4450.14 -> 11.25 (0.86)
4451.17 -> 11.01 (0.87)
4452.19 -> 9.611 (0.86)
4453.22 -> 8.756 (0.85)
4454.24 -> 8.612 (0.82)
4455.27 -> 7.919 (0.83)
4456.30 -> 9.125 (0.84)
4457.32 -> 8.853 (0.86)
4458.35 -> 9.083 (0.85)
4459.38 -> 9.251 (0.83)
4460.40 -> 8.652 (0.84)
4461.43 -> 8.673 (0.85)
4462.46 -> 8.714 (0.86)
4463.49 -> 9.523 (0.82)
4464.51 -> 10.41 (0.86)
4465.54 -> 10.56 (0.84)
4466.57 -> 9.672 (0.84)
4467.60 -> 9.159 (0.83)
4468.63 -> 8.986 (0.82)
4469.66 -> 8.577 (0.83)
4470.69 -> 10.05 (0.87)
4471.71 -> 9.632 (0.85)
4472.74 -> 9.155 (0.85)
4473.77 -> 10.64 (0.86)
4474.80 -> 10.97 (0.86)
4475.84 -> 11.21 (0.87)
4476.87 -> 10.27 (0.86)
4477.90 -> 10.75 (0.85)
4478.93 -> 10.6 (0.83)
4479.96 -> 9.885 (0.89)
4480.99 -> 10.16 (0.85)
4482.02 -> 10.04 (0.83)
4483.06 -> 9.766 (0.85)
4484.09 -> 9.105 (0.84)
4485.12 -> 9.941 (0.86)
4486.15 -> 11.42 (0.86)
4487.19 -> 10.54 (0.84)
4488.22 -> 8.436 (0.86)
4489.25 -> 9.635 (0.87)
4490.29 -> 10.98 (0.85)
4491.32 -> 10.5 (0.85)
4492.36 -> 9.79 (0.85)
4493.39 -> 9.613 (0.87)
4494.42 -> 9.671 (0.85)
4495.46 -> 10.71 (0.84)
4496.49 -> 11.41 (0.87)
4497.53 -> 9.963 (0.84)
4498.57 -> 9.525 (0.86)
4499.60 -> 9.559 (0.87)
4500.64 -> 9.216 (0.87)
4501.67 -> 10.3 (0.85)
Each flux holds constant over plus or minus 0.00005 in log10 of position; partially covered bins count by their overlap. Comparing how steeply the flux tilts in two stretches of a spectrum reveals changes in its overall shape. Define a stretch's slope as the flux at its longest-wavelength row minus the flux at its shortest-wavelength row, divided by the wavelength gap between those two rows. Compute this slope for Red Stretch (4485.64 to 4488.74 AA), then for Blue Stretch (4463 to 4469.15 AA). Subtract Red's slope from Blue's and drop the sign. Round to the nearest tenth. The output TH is 1.3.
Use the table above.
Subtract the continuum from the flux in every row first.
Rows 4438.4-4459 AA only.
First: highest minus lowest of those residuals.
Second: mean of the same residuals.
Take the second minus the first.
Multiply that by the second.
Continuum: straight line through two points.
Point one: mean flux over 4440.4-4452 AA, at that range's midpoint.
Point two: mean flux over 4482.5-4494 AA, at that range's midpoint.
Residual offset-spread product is 2.0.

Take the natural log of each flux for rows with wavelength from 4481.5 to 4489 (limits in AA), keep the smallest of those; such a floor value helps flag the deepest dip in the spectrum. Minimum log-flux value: 2.13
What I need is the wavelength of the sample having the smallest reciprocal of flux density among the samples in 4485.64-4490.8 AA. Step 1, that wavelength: 4486.15 AA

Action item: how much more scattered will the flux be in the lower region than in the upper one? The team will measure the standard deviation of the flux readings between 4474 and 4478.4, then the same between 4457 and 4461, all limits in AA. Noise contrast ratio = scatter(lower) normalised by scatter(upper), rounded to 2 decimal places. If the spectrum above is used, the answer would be 0.66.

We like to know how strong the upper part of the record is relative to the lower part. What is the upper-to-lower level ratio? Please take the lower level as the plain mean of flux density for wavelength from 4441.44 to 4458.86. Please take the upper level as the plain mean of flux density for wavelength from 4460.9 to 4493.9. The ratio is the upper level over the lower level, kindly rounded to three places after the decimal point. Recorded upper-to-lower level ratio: 1.030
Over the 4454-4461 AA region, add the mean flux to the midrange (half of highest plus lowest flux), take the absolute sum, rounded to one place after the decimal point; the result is 17.4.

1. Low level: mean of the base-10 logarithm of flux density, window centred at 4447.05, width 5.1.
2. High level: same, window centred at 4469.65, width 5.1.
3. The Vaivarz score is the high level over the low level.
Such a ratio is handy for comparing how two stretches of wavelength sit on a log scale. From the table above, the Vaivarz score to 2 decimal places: 0.97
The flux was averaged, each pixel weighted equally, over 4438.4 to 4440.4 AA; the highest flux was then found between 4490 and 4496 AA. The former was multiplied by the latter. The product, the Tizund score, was 106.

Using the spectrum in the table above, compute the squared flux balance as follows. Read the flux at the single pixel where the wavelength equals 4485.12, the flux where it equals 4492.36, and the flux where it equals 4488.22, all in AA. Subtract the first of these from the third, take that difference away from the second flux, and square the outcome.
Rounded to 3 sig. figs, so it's 128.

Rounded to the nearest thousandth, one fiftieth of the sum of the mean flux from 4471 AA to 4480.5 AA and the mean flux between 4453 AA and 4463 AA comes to 0.382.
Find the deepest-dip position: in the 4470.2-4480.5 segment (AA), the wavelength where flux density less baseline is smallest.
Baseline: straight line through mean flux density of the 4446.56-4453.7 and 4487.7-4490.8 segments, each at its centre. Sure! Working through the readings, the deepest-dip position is 4472.74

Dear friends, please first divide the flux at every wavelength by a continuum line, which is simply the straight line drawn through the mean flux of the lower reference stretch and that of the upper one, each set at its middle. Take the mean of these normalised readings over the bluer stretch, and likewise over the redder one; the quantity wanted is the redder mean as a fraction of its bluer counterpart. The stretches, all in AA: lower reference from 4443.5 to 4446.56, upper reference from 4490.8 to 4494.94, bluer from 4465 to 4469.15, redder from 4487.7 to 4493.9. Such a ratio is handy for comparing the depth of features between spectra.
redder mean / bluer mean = 1.00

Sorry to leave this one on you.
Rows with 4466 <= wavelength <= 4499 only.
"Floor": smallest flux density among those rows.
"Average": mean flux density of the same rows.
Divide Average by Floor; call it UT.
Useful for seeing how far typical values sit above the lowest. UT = 1.19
